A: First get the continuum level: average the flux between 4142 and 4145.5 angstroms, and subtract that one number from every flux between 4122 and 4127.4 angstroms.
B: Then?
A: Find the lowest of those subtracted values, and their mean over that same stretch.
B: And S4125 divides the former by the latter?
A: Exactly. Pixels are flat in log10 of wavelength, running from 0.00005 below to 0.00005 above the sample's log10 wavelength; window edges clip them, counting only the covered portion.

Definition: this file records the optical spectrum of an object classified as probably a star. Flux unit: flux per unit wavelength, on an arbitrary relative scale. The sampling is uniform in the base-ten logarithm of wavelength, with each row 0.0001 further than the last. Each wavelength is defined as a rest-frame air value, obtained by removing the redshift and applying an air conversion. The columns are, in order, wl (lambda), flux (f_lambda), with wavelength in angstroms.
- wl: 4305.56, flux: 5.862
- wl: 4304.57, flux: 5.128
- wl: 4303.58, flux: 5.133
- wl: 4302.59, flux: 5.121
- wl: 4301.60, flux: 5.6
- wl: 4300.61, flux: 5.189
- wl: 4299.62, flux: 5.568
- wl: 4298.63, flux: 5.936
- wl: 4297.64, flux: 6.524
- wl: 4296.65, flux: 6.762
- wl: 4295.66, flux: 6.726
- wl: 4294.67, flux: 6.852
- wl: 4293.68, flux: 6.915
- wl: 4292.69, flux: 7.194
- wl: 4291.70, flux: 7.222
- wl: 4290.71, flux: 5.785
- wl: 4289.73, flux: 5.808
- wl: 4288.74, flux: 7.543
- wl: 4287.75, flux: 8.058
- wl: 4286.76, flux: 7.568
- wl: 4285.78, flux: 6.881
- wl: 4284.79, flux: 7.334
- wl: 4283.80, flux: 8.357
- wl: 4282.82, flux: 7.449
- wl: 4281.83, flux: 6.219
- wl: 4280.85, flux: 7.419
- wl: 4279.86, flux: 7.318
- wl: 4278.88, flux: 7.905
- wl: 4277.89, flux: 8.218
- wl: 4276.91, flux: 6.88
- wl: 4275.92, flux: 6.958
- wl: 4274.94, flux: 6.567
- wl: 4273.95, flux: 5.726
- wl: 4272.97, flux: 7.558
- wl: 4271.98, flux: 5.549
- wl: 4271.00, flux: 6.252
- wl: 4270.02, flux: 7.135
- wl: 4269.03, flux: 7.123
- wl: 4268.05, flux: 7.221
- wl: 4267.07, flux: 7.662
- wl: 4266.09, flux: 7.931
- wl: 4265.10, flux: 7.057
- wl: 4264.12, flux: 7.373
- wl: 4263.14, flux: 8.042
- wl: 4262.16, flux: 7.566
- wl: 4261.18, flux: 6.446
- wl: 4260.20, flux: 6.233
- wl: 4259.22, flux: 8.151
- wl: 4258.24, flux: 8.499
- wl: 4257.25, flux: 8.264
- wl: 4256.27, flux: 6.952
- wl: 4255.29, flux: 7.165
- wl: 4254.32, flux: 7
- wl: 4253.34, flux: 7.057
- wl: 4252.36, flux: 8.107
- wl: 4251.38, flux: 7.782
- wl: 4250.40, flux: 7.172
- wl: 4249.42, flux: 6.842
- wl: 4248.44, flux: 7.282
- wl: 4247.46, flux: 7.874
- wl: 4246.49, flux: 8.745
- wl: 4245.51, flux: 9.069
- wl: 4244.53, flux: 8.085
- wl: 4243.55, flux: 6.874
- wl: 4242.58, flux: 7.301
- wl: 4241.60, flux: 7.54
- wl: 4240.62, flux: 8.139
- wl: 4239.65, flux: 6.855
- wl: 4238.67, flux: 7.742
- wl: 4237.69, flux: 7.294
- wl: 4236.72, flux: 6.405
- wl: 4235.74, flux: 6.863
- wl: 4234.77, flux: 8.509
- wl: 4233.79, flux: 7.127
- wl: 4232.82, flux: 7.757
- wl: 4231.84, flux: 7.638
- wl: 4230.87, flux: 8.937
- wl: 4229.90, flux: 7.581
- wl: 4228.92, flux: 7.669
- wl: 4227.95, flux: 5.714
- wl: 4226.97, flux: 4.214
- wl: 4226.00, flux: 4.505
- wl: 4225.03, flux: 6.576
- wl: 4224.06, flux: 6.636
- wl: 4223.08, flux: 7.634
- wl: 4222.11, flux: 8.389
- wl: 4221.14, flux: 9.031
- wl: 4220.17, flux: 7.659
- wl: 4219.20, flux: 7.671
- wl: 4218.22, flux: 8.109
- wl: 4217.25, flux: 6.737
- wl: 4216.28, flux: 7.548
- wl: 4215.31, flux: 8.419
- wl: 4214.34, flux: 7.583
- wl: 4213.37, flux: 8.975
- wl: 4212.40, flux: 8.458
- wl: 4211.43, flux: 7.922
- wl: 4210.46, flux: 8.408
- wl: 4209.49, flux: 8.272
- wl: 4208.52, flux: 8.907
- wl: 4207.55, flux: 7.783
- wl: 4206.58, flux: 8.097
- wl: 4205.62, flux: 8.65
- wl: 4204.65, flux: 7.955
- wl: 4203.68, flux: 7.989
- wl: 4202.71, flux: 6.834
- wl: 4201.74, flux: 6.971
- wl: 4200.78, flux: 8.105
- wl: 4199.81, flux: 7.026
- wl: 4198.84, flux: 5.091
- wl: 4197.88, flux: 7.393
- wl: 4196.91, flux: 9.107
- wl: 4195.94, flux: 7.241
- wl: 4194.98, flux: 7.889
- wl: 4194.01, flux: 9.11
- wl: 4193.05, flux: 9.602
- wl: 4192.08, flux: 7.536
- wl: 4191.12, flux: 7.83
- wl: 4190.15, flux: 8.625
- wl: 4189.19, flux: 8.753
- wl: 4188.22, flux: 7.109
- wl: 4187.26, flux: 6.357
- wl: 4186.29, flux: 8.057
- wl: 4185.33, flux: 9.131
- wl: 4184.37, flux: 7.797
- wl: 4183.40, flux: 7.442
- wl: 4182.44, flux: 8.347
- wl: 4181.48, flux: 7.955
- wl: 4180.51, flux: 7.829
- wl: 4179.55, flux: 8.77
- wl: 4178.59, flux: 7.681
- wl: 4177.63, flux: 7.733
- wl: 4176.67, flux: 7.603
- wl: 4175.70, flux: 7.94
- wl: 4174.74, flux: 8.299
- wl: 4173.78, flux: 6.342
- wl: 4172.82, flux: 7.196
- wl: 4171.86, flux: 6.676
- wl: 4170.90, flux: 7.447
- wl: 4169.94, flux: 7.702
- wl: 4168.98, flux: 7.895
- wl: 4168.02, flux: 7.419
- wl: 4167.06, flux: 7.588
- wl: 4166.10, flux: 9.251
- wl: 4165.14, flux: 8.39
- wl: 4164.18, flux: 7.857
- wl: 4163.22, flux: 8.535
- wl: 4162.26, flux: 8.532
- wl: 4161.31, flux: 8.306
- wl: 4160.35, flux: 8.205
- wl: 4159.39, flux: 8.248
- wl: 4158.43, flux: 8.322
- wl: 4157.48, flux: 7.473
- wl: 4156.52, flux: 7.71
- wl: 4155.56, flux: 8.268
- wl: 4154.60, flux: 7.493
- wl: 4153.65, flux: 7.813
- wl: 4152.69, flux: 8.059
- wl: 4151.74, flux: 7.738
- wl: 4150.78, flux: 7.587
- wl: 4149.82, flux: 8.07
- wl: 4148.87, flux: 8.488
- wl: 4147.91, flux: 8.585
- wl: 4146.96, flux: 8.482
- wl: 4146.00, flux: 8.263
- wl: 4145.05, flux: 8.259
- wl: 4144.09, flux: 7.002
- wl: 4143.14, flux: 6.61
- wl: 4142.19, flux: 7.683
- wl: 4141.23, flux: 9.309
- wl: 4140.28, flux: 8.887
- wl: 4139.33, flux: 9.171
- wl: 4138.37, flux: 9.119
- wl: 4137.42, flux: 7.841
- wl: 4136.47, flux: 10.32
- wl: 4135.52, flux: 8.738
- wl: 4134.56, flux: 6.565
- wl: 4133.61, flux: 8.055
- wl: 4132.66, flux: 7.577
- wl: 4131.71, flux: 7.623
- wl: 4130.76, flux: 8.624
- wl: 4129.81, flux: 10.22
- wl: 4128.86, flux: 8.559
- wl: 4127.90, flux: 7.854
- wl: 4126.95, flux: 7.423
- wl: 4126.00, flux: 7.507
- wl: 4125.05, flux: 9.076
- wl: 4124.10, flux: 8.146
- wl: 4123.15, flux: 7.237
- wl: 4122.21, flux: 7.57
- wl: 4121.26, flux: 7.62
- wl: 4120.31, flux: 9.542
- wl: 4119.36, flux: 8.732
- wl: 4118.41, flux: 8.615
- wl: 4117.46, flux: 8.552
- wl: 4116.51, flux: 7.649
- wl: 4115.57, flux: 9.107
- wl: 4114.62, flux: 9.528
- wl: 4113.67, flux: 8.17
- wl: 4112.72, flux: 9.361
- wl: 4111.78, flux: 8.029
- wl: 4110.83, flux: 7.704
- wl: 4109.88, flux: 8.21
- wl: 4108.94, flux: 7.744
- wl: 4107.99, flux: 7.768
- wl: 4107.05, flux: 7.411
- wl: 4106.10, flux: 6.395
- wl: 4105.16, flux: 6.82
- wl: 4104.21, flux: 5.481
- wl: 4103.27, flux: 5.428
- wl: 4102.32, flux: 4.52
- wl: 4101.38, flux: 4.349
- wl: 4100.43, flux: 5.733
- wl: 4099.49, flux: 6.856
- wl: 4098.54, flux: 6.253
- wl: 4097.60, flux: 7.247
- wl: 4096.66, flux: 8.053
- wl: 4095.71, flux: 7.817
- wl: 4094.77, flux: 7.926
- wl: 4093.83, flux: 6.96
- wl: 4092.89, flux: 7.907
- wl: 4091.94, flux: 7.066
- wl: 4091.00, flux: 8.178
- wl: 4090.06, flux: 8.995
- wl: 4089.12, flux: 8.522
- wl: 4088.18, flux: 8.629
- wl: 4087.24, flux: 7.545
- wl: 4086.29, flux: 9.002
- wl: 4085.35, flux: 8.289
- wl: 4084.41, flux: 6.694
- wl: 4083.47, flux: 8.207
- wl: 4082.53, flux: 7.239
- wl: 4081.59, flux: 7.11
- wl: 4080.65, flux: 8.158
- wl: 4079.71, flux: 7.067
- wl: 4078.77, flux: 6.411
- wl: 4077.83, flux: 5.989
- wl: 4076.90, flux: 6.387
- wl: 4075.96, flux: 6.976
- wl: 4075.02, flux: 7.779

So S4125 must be -0.3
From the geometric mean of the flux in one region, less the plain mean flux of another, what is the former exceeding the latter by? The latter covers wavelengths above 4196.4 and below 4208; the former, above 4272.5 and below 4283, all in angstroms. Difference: -0.51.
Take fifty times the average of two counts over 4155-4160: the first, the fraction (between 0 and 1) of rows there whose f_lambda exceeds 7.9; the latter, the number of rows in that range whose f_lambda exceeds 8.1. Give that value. 90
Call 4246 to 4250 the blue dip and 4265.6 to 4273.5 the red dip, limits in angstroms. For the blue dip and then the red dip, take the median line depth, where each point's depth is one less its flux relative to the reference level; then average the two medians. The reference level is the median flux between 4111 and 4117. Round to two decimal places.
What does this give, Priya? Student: 0.15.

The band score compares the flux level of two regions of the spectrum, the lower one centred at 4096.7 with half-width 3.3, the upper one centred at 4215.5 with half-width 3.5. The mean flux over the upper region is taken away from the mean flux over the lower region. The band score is -0.7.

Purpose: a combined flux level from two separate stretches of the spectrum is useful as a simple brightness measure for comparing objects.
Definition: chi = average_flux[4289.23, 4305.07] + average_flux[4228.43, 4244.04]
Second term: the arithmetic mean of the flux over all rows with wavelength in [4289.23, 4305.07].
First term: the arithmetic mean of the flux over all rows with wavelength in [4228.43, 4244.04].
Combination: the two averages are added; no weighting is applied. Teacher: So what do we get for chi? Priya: 13.6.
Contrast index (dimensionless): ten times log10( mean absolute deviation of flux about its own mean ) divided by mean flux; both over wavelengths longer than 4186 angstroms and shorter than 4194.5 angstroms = -0.1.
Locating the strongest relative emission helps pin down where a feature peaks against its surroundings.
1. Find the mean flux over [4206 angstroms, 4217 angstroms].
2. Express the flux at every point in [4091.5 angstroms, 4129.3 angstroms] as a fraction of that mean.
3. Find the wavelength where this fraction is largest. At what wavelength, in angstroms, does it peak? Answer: 4120.31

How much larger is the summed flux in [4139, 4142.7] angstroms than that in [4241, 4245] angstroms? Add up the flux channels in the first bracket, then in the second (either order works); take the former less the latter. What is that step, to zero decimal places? 5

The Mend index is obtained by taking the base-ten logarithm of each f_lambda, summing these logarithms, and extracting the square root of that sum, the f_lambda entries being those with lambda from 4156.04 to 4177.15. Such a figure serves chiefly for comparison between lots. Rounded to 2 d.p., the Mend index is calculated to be 4.43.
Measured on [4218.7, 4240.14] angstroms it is 4.33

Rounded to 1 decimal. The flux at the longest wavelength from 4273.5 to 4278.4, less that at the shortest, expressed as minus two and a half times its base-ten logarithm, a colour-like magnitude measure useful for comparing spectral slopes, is -1.0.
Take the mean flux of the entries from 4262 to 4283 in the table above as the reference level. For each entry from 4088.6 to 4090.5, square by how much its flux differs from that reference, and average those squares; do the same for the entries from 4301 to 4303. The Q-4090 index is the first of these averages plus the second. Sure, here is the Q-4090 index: 5.9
